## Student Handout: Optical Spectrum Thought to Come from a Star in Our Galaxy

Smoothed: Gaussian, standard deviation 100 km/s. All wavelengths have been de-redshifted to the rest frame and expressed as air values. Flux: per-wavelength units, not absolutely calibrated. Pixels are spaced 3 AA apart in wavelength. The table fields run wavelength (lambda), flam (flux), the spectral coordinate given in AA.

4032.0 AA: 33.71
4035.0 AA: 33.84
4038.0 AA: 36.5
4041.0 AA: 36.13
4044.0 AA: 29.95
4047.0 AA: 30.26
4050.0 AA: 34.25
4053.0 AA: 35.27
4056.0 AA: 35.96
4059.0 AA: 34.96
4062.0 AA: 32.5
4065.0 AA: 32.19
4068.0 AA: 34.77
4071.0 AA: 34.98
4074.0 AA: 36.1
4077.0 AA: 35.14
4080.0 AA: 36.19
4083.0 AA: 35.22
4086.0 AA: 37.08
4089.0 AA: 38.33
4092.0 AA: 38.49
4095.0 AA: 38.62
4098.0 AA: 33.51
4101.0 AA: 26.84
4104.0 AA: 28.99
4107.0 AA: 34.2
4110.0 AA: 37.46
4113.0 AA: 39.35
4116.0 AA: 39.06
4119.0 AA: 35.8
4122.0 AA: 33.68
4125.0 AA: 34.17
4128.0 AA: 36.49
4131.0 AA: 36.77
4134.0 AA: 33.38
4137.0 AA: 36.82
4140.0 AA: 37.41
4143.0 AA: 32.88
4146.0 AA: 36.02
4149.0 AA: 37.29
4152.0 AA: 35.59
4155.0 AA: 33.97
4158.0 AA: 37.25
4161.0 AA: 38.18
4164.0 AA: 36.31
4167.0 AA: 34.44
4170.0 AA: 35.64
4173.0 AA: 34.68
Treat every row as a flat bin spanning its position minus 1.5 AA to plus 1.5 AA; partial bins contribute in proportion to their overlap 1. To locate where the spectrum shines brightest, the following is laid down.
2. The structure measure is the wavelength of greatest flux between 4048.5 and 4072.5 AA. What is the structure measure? 4056.0 AA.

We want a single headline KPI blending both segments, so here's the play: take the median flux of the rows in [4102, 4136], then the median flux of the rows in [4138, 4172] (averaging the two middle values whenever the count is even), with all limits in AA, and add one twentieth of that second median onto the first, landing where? 37.6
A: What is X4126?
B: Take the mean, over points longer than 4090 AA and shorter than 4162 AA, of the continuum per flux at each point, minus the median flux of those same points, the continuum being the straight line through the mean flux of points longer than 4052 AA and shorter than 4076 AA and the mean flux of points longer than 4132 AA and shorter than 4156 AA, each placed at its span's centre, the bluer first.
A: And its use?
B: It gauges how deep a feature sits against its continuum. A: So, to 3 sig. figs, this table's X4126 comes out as -35.3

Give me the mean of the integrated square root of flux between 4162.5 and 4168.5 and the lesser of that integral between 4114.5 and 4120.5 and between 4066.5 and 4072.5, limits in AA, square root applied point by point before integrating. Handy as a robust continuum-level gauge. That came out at 35.6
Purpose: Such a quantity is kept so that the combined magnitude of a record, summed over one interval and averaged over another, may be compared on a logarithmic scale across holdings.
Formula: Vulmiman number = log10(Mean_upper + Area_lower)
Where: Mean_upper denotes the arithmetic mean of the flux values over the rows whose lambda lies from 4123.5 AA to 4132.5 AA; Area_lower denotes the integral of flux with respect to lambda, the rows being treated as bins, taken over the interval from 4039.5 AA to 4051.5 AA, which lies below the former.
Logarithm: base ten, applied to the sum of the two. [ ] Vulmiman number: 2.63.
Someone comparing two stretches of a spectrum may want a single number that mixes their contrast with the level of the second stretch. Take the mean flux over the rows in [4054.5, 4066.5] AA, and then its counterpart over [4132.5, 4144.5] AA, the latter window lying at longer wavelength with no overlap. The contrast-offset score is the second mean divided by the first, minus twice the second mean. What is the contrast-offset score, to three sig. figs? -69.2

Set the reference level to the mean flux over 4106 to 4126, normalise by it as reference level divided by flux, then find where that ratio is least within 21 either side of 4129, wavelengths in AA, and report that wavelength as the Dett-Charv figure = 4113.0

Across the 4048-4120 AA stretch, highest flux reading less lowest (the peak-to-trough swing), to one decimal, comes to 12.5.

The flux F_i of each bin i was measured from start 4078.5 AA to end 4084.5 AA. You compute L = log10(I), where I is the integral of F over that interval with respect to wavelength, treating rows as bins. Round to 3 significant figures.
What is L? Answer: 2.33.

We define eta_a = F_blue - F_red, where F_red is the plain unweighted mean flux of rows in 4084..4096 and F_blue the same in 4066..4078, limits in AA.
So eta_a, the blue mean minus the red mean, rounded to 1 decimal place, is -2.9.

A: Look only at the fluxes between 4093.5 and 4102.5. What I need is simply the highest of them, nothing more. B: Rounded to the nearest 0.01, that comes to 38.62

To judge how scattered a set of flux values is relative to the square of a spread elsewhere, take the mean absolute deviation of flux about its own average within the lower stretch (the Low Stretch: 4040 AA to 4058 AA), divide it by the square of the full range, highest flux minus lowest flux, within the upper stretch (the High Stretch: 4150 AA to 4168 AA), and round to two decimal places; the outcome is 0.13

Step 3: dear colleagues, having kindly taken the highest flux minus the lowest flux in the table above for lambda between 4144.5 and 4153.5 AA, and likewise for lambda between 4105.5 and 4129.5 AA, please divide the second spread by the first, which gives 3.3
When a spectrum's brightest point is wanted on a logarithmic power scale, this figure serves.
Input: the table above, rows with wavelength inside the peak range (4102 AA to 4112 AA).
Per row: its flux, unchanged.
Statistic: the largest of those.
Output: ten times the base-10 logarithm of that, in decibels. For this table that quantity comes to 15.7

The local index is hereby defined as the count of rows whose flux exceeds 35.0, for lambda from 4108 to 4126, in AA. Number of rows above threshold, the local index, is 4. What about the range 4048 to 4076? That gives 3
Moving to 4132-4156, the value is 5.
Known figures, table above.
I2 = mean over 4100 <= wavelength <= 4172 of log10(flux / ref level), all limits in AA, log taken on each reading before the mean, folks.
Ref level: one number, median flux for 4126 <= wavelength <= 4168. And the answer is -0.014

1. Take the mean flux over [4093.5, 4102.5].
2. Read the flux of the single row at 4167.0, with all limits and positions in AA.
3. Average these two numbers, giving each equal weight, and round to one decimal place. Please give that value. 33.7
